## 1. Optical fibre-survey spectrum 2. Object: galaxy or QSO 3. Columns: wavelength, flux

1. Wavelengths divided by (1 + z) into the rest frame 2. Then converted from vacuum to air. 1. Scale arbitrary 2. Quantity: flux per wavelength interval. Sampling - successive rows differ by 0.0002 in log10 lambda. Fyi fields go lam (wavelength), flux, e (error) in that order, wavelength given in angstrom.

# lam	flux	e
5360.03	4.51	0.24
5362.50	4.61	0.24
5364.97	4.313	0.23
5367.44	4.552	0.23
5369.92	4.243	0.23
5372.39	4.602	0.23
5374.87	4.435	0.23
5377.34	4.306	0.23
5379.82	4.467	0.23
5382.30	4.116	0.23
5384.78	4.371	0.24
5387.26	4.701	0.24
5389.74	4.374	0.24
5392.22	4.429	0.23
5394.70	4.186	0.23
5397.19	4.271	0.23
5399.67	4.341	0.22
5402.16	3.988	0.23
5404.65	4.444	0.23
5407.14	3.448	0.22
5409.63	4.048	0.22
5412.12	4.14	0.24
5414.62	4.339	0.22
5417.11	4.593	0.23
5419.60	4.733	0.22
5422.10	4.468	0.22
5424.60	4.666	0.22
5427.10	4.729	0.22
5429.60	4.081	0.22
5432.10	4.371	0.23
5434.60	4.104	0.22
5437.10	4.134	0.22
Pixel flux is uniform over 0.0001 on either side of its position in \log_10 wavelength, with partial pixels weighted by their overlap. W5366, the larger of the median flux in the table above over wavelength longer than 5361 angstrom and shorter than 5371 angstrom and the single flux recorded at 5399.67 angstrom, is 4.43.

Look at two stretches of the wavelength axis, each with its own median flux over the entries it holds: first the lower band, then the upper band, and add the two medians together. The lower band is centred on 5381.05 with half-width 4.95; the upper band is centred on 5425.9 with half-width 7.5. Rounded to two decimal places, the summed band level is 8.91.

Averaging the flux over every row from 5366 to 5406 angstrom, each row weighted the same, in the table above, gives 4.36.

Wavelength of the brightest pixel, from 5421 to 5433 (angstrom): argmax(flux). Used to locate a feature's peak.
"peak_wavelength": 5427.10 angstrom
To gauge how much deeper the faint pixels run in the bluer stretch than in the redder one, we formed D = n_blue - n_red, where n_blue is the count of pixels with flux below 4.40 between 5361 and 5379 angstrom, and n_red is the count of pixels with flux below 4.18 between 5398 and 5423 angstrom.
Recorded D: -1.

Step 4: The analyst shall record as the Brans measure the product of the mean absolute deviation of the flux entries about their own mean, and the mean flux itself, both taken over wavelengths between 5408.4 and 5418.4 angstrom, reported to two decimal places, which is 0.80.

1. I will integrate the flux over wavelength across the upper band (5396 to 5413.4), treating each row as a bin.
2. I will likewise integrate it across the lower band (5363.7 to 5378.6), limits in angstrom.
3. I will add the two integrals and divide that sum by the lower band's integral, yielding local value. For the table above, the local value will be 2.1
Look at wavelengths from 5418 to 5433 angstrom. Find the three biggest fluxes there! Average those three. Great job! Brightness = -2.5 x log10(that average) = -1.68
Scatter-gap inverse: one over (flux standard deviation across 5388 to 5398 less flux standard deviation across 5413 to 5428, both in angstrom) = -20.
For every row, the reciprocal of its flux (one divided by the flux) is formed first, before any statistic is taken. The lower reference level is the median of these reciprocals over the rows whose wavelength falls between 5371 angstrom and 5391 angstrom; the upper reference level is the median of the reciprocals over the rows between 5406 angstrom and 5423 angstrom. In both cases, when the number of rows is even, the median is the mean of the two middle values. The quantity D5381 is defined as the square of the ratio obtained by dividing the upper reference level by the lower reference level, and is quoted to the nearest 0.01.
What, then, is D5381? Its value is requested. 1.03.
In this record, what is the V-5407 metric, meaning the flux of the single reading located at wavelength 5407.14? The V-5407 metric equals 3.448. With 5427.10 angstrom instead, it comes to 4.729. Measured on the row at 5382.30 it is 4.116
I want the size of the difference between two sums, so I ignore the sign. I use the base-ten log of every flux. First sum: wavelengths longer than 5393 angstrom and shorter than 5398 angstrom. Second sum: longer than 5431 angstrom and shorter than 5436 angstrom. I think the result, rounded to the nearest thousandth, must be 0.001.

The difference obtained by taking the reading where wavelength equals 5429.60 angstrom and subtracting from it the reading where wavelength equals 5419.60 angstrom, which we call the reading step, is -0.7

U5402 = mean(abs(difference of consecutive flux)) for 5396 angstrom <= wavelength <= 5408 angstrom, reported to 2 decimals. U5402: 0.47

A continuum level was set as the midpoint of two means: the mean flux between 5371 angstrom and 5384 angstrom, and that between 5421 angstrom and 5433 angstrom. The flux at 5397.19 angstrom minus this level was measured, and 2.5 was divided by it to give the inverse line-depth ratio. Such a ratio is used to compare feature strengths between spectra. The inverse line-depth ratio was -16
